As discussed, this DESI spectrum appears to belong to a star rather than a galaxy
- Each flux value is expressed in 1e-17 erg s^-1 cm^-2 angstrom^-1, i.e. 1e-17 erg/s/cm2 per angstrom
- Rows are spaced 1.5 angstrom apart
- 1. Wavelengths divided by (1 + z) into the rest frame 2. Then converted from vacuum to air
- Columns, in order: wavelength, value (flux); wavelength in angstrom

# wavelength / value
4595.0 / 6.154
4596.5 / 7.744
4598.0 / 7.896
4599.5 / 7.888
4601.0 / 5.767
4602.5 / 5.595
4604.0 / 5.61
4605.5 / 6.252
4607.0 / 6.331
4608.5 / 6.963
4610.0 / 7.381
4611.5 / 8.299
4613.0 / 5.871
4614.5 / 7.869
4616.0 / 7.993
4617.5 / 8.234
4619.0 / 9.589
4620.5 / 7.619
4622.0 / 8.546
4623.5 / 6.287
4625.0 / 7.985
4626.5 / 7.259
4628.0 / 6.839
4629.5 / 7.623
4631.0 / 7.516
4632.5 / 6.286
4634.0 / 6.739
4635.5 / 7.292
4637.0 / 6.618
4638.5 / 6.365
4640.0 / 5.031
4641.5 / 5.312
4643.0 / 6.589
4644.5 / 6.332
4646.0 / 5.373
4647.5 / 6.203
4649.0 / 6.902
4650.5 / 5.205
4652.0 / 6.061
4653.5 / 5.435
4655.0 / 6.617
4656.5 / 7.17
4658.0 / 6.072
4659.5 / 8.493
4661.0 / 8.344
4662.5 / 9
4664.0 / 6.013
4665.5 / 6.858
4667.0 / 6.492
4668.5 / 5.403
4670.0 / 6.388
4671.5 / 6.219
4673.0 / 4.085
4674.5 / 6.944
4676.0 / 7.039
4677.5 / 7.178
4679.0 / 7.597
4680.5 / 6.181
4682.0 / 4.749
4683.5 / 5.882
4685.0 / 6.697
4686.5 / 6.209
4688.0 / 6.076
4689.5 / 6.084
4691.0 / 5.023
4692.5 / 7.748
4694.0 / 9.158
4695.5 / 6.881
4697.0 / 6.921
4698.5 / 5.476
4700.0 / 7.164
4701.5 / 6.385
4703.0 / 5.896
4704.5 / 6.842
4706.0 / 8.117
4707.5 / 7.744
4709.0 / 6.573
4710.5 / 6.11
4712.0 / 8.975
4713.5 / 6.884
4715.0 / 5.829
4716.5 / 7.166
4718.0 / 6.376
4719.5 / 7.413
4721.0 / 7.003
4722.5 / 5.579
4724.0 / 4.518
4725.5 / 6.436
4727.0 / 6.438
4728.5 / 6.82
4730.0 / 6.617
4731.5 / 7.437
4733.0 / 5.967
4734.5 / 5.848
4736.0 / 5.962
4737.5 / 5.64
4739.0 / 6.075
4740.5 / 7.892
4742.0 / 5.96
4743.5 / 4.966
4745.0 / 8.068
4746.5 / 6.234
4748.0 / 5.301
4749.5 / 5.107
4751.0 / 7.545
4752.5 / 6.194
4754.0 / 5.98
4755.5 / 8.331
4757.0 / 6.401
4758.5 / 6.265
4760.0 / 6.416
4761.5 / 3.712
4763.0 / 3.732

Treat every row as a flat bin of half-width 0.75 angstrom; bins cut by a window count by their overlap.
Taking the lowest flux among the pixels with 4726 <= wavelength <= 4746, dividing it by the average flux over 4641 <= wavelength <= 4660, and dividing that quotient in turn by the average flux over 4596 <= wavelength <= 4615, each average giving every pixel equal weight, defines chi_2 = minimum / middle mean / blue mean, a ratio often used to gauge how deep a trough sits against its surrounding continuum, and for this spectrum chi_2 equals 0.115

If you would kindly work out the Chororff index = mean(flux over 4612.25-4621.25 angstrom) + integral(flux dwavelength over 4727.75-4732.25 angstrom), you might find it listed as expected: 39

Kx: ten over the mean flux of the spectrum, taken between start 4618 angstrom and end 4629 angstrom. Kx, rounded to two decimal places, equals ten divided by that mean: 1.29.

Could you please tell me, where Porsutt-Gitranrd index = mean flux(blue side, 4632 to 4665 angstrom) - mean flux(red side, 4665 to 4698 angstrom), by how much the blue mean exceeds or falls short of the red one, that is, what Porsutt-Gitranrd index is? 0.1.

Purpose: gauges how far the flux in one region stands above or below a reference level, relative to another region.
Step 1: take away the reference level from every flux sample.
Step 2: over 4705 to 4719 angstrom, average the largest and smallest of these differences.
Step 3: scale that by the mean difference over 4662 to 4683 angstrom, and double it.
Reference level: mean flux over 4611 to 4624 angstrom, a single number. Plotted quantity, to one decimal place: 0.6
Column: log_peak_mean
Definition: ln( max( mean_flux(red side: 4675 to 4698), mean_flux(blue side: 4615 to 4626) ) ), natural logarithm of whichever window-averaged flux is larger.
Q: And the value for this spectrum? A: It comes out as 2.08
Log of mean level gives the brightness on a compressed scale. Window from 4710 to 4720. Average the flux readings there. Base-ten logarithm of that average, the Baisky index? 0.84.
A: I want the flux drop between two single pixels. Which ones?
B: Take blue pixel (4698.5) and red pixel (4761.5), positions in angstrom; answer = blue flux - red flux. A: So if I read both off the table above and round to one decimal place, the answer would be 1.8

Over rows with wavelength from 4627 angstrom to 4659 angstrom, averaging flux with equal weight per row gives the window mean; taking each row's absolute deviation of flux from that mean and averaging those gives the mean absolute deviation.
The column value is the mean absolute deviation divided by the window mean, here 0.094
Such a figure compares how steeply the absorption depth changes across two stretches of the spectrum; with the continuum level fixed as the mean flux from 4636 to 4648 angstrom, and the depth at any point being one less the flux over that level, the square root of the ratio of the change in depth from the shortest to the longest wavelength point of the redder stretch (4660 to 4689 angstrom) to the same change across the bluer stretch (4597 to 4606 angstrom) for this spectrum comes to 1.17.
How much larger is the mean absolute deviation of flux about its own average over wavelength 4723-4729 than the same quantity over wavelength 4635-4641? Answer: 0.12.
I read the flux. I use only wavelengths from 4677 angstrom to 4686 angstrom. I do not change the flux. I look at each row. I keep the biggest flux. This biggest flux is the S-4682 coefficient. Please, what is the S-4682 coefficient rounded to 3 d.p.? 7.597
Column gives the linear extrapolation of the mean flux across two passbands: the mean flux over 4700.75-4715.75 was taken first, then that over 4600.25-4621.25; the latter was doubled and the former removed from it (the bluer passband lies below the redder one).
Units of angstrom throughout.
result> 7.3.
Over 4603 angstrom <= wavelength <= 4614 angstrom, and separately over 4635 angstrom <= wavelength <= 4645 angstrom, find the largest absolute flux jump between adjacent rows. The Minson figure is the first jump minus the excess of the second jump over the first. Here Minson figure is 3.5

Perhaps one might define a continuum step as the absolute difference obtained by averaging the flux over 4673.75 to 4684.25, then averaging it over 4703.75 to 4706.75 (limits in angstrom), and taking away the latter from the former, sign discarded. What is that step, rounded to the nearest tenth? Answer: 1.0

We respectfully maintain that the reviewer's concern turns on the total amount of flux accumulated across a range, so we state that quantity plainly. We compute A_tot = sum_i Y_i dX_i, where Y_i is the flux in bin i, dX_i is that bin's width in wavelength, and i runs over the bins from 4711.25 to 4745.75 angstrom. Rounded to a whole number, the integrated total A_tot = 225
